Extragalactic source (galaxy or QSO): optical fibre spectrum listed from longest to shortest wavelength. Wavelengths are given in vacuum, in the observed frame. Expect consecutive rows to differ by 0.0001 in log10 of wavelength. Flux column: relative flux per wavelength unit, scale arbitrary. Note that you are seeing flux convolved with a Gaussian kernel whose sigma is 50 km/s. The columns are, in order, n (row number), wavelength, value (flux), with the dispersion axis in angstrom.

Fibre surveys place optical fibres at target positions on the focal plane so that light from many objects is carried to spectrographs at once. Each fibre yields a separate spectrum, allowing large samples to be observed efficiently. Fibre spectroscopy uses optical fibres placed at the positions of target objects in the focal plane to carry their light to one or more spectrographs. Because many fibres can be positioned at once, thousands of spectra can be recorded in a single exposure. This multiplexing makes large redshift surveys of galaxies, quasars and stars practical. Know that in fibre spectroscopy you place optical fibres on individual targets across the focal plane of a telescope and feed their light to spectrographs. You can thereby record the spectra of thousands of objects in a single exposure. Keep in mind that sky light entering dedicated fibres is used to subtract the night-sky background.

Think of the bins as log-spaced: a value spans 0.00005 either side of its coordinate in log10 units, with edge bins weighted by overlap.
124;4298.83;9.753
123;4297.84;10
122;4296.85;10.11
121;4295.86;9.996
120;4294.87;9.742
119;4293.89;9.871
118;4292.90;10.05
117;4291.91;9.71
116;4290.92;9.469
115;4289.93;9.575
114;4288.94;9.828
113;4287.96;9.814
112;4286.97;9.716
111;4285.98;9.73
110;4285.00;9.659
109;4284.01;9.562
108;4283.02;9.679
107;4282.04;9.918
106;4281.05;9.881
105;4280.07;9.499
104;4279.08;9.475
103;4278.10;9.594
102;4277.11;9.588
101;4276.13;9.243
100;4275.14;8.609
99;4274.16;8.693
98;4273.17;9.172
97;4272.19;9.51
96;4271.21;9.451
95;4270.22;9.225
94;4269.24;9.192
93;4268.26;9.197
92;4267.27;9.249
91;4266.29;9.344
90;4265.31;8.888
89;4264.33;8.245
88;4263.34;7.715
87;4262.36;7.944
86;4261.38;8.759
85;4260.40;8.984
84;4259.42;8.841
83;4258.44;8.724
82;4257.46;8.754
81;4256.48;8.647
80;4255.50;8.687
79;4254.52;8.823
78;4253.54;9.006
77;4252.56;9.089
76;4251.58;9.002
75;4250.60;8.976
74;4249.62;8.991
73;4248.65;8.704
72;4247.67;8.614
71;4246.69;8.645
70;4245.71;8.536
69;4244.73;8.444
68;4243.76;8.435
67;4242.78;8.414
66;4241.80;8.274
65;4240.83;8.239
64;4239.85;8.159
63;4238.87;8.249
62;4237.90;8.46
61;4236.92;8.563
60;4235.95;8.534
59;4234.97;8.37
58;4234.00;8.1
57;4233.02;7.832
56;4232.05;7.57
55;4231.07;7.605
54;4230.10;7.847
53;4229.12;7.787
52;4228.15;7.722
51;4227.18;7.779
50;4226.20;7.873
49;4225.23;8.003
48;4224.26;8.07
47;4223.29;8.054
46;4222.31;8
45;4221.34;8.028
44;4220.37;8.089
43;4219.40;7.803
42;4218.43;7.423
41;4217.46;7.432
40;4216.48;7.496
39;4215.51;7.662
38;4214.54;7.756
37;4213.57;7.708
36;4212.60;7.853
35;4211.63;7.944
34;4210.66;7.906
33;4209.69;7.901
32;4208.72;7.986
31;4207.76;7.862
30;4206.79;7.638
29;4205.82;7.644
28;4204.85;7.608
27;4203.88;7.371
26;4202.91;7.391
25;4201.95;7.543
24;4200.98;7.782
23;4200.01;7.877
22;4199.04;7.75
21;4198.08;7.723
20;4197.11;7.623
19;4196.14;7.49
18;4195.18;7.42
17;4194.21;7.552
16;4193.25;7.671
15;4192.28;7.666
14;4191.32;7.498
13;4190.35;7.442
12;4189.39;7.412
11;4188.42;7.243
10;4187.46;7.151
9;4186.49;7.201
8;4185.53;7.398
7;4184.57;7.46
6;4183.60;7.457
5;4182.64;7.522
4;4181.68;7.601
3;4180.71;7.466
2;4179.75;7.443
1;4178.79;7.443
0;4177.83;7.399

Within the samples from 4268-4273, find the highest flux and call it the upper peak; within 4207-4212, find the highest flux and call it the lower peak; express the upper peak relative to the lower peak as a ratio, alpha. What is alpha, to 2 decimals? 1.19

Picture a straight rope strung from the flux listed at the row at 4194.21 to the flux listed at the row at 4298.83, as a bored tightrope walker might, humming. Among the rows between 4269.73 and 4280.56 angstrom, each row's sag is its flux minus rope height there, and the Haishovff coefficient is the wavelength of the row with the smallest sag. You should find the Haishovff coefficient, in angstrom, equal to 4275.14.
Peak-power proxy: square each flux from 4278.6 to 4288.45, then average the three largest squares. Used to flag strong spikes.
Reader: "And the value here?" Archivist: 97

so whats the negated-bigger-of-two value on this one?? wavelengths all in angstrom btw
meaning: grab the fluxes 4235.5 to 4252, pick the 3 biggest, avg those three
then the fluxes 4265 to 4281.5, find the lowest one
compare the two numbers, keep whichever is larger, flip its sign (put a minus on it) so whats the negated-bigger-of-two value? -9.0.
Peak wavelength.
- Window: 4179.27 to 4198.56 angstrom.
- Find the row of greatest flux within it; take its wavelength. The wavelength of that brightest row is 4198.08 angstrom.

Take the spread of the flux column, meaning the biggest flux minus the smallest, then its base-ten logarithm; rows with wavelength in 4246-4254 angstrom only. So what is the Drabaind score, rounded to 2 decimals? -0.32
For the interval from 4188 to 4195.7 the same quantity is -0.37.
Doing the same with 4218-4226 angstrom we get -0.18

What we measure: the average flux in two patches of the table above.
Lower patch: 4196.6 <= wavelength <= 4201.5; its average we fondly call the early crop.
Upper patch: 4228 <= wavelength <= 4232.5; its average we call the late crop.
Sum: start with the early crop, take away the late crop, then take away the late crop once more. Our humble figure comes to -7.7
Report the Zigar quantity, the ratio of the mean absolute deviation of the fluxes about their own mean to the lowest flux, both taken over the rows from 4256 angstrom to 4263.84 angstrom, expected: 0.046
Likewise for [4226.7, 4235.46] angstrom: 0.023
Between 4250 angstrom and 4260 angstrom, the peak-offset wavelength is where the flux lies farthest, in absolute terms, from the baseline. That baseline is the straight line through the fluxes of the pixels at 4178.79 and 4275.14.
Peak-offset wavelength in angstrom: 4252.56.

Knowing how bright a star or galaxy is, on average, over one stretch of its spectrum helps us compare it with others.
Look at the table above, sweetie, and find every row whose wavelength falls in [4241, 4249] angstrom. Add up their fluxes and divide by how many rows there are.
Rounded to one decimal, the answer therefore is 8.5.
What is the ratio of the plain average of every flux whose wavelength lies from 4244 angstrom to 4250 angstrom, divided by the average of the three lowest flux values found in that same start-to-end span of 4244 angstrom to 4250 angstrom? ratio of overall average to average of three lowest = 1.01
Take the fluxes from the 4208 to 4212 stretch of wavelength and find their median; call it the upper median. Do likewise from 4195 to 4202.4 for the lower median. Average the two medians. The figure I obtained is 7.80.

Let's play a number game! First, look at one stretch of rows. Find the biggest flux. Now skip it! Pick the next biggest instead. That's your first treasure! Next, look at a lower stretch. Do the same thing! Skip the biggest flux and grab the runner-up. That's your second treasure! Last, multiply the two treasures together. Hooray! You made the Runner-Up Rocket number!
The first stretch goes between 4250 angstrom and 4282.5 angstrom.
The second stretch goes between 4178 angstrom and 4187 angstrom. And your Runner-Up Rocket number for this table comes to 74.3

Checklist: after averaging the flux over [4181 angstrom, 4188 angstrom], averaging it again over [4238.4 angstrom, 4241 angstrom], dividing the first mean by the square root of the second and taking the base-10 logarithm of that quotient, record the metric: 0.412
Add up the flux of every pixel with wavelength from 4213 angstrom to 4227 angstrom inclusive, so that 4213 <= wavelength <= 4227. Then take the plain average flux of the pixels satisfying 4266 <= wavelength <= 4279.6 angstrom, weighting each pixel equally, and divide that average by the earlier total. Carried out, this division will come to 0.085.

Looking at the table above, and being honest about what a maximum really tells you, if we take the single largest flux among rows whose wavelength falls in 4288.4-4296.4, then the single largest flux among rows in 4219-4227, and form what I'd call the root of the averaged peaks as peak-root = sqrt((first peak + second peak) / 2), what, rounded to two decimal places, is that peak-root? 3.01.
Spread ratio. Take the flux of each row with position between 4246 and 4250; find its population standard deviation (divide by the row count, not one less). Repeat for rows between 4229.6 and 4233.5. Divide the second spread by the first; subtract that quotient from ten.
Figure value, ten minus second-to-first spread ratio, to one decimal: 9.2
